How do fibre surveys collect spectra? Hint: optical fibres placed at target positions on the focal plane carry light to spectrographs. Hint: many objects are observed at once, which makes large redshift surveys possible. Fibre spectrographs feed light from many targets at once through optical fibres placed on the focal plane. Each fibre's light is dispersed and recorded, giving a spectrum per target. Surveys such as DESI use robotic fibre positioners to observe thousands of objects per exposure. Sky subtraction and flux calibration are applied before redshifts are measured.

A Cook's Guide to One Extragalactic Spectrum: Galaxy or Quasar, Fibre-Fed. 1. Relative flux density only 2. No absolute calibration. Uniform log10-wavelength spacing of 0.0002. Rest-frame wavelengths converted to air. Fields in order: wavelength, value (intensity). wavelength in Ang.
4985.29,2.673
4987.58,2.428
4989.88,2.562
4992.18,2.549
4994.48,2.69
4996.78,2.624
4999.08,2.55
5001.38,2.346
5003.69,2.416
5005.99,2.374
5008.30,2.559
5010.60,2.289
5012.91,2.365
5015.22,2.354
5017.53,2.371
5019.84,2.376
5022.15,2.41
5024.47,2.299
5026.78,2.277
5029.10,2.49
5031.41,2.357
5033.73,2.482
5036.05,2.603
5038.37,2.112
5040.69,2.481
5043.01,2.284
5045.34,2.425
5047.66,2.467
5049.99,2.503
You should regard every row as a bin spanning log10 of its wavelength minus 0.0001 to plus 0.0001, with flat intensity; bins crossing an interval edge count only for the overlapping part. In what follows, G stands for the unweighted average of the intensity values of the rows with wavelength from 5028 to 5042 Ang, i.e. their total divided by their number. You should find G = 2.42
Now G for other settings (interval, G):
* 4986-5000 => 2.57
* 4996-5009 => 2.48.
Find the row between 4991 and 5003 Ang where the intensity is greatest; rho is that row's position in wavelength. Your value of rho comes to 4994.48 Ang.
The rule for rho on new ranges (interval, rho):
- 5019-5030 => 5029.10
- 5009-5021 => 5019.84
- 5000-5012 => 5008.30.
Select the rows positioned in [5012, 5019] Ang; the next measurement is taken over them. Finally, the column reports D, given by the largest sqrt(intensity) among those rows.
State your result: 1.54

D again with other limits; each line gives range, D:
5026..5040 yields 1.61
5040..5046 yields 1.58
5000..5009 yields 1.60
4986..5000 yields 1.64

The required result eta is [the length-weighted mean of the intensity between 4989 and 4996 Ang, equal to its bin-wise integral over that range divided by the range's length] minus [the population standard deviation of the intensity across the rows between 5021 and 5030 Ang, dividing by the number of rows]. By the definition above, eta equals 2.52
